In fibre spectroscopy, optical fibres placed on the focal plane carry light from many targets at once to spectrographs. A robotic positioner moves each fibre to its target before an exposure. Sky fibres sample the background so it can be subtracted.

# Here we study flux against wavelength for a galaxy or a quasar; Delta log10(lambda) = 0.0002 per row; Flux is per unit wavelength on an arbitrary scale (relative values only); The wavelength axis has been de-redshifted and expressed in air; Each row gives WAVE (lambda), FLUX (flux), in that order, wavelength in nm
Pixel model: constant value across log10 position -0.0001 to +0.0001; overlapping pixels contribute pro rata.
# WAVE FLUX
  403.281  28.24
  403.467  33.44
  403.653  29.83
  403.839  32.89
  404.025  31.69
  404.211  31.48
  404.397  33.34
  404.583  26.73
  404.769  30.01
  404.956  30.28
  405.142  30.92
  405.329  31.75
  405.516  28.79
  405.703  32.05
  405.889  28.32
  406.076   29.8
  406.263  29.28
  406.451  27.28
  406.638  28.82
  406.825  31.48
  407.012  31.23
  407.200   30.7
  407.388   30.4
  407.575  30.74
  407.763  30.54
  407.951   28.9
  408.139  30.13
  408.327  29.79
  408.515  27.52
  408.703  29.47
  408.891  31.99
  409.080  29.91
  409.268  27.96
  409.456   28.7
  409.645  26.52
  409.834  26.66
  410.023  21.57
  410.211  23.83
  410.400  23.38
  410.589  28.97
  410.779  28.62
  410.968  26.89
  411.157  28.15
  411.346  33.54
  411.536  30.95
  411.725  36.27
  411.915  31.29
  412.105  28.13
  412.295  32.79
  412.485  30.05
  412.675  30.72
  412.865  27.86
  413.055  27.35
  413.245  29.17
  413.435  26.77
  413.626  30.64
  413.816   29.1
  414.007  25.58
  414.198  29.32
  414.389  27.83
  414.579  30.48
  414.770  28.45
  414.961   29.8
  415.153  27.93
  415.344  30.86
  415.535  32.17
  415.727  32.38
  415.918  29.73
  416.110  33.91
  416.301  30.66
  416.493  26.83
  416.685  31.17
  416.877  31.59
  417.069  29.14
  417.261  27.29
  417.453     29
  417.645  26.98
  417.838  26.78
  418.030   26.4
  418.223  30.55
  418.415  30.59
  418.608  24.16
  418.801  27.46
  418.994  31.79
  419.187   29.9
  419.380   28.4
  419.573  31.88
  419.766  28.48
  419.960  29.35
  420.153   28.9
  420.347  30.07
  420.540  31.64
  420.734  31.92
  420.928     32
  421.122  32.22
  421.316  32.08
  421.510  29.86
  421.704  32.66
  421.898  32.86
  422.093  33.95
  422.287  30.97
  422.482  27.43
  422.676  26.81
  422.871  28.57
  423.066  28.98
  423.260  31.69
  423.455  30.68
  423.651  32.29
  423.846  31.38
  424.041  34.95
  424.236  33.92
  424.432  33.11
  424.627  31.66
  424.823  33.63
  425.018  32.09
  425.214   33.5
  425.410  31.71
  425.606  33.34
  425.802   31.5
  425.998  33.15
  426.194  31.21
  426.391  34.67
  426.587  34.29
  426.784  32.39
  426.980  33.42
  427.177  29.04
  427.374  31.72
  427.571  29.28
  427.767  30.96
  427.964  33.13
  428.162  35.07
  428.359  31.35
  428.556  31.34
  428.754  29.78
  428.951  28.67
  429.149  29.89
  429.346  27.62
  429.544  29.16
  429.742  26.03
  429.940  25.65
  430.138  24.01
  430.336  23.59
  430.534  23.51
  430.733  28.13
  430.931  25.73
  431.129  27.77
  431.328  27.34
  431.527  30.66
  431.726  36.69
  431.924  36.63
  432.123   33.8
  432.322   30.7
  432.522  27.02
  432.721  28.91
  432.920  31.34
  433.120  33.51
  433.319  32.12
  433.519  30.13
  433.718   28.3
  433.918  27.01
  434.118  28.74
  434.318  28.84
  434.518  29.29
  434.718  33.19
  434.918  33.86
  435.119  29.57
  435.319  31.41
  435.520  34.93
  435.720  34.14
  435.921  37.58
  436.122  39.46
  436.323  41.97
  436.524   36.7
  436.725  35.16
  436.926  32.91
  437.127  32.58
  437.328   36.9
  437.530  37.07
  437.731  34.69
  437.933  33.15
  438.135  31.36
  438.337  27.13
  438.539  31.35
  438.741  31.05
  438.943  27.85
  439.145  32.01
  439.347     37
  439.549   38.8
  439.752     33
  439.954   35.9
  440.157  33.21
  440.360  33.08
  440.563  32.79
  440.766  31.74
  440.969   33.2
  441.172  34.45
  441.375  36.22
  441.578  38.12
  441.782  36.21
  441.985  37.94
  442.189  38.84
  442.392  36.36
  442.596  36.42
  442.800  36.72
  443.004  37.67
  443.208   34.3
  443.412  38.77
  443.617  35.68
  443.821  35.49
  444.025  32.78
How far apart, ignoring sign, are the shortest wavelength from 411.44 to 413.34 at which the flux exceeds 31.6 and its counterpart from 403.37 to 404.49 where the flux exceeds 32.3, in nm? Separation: 8.26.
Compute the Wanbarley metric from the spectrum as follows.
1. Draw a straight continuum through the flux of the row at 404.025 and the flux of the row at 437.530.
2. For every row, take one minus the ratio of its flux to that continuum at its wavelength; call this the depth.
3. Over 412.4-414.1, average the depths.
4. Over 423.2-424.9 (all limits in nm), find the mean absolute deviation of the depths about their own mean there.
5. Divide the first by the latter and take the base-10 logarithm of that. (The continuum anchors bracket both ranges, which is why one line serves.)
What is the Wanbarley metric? 0.63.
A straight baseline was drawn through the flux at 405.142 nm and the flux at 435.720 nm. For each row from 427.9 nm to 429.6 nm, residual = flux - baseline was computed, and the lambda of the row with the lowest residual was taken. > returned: 429.346 nm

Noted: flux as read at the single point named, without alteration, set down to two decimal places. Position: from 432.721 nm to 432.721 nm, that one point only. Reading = 28.91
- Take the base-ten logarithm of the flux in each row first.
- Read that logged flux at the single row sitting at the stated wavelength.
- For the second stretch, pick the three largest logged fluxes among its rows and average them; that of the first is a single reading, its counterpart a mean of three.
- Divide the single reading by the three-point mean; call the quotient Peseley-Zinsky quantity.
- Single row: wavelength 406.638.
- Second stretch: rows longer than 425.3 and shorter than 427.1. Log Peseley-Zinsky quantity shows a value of 0.952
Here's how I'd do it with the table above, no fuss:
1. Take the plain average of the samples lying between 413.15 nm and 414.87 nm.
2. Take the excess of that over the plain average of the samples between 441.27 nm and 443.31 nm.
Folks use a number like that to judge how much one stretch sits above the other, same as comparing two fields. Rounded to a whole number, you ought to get -8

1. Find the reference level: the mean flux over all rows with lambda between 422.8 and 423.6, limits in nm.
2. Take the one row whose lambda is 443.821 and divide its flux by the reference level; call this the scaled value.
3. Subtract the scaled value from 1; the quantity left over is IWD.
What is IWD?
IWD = -0.18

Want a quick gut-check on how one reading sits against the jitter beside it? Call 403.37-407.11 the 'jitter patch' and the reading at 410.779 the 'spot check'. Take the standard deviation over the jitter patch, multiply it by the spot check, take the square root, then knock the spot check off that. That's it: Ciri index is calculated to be -21.3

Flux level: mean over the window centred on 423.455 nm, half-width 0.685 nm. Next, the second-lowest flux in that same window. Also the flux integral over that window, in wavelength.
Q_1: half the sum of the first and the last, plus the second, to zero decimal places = 66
